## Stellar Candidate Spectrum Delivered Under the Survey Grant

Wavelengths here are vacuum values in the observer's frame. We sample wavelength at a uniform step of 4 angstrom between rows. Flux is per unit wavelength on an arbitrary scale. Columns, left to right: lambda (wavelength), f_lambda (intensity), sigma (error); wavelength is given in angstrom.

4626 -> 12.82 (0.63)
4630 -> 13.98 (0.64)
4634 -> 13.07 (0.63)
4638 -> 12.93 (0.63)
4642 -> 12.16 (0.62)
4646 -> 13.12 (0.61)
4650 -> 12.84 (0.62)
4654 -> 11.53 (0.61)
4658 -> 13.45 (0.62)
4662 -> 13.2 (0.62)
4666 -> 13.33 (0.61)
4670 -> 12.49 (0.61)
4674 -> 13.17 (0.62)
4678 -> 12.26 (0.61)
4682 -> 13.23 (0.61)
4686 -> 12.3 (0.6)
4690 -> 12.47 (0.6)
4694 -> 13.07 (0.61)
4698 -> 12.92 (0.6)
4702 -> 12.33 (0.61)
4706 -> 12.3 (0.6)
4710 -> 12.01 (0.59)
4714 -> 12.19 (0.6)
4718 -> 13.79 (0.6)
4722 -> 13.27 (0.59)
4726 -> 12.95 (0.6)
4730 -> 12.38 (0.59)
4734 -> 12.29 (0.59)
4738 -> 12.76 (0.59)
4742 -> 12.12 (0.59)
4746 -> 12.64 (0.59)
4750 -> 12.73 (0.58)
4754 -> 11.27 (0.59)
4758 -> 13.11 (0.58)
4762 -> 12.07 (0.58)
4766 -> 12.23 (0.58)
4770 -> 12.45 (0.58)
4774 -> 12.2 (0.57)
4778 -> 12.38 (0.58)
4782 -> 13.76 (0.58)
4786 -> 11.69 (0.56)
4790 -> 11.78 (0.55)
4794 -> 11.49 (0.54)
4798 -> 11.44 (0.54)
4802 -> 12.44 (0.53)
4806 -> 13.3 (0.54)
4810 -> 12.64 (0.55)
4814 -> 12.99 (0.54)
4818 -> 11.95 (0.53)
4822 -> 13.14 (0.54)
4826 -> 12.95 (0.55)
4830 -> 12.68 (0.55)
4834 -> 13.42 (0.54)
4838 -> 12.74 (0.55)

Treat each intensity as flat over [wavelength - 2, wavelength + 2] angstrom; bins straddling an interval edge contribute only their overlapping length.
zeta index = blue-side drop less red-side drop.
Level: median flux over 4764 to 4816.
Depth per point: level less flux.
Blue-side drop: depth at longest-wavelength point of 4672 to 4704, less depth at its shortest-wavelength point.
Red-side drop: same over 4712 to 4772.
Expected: 1.1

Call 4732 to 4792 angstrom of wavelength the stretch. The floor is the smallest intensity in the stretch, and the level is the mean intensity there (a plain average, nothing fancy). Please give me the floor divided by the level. 0.911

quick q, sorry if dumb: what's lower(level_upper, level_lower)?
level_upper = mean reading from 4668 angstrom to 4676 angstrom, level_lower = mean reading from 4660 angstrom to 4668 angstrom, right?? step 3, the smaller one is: 12.8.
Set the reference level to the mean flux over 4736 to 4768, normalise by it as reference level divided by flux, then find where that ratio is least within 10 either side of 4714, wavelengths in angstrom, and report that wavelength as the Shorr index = 4718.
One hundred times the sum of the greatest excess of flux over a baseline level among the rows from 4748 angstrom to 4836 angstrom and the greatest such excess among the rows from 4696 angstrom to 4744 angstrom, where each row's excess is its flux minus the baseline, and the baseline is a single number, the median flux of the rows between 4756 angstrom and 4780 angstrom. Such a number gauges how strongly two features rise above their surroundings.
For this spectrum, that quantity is 294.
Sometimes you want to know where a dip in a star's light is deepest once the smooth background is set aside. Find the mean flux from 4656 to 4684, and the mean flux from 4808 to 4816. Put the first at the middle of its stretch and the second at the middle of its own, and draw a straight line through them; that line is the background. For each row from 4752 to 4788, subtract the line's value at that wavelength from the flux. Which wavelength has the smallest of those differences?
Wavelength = 4754 angstrom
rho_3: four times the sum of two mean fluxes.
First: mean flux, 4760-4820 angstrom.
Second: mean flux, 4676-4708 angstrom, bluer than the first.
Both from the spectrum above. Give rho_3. 99.7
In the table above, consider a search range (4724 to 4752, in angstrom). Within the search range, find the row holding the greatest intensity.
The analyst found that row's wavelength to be 4726 angstrom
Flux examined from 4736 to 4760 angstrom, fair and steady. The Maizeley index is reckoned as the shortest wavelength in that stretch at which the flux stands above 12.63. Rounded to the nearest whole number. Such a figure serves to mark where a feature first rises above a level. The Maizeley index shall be 4738 angstrom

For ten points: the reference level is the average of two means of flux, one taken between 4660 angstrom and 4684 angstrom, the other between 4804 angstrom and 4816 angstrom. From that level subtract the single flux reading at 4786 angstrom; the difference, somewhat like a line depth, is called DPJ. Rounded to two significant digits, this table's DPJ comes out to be 1.3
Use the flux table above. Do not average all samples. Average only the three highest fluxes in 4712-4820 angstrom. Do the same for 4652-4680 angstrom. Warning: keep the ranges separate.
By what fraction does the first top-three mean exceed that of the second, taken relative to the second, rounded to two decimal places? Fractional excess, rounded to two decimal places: 0.02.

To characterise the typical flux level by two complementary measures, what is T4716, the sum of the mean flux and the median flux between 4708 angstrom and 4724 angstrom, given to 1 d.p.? 25.5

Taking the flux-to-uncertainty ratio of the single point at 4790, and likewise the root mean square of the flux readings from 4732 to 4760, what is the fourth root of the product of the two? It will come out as 4.04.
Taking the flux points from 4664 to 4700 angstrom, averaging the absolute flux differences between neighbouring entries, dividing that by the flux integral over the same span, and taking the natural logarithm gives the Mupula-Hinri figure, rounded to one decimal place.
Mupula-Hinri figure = -6.6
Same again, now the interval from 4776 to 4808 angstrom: -6.2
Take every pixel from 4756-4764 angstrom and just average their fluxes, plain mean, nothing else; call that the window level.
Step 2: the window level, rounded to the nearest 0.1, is 12.6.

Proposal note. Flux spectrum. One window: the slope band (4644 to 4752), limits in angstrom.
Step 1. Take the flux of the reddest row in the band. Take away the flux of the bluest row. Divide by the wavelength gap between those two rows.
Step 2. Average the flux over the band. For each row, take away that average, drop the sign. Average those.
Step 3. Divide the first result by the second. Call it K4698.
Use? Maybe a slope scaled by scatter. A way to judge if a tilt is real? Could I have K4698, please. -0.009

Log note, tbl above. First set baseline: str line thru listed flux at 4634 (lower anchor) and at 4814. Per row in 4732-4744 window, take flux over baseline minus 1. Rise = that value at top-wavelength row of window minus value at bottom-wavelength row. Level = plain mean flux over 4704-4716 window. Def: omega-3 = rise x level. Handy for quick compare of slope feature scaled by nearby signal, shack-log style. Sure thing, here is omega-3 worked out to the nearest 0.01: -0.16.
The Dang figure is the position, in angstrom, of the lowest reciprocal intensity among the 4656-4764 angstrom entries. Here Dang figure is 4718 angstrom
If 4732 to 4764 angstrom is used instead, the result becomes 4758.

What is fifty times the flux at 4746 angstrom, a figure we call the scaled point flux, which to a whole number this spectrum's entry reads 632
